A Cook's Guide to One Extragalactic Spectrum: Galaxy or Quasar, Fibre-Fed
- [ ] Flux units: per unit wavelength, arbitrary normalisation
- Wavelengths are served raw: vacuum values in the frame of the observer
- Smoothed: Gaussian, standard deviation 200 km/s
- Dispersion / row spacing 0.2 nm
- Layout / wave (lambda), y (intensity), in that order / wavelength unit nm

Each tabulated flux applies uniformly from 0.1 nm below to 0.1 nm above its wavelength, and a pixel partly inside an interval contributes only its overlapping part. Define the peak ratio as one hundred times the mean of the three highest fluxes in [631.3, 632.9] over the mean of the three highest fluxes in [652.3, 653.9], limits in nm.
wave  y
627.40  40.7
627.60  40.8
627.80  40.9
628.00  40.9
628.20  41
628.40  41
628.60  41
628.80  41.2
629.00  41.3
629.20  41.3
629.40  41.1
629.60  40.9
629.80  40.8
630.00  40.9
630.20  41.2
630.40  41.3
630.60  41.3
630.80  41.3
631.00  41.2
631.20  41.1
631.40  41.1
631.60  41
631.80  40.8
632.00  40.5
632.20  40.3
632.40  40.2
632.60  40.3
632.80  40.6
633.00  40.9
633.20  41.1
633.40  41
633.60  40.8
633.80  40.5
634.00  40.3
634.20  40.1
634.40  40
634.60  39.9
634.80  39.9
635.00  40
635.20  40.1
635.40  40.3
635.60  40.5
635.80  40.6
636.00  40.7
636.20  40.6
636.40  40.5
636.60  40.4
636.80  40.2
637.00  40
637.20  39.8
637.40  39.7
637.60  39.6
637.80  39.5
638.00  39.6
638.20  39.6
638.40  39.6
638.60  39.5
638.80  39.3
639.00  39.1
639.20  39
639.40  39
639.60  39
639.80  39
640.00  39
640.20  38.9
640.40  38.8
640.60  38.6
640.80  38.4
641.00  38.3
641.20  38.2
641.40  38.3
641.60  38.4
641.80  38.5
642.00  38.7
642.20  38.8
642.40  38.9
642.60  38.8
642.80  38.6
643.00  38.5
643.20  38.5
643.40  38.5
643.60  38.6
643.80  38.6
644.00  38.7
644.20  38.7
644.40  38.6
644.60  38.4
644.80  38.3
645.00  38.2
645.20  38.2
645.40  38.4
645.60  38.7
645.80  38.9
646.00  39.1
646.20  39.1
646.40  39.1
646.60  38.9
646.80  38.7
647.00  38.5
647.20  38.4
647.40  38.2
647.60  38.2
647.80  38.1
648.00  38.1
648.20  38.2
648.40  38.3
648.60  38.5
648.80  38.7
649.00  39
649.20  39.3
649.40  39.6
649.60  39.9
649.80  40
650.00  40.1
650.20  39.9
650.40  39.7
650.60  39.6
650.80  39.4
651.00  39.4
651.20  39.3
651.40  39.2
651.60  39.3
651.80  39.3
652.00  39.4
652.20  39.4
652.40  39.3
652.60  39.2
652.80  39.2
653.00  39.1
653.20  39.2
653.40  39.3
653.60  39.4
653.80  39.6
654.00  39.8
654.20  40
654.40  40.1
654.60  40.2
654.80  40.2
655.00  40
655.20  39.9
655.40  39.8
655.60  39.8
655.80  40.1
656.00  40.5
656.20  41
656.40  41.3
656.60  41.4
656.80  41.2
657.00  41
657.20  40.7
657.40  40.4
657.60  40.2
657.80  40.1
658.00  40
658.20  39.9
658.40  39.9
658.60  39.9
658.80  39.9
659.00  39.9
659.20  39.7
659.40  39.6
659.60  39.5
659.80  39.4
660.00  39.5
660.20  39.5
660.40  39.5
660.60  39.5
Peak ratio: 104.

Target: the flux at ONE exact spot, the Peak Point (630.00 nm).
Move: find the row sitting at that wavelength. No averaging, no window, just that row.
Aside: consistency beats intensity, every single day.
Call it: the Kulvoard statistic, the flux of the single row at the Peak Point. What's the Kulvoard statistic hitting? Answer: 40.9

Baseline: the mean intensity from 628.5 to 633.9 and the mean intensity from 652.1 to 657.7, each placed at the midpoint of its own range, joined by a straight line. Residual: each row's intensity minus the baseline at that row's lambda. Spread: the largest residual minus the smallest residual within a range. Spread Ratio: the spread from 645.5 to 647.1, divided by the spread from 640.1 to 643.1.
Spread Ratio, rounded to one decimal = 0.8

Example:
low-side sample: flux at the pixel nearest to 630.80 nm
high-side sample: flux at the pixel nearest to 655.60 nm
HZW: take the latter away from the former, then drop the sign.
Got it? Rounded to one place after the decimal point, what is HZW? 1.5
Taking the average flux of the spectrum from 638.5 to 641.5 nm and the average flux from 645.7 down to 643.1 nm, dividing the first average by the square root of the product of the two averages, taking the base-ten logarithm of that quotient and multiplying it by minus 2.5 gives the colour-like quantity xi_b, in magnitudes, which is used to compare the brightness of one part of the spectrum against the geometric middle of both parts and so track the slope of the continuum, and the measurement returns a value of -0.005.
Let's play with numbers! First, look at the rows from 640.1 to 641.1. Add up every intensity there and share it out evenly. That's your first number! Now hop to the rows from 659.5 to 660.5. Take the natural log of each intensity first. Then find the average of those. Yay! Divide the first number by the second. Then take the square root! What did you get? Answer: 3.24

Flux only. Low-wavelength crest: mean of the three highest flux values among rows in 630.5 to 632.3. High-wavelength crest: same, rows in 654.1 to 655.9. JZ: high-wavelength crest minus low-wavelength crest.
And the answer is -1.1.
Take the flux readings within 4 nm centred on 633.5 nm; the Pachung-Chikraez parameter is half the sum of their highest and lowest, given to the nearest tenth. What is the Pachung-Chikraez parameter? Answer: 40.5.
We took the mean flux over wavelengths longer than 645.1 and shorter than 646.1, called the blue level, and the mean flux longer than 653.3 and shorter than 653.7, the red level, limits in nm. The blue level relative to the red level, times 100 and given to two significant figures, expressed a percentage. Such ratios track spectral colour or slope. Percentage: 98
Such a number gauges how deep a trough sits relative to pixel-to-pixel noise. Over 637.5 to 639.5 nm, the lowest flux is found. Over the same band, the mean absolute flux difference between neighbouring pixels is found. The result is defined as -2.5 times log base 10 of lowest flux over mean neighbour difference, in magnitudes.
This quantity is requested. -6.6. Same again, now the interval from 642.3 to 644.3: -6.9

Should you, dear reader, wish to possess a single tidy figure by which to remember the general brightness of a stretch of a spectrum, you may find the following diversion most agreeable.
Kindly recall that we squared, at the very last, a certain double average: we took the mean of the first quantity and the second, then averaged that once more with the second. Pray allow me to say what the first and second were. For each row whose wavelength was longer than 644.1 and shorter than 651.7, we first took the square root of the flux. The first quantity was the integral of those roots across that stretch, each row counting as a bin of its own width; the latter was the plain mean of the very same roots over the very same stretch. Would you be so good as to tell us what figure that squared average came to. 273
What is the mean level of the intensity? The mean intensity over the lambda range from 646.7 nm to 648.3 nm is 38.3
